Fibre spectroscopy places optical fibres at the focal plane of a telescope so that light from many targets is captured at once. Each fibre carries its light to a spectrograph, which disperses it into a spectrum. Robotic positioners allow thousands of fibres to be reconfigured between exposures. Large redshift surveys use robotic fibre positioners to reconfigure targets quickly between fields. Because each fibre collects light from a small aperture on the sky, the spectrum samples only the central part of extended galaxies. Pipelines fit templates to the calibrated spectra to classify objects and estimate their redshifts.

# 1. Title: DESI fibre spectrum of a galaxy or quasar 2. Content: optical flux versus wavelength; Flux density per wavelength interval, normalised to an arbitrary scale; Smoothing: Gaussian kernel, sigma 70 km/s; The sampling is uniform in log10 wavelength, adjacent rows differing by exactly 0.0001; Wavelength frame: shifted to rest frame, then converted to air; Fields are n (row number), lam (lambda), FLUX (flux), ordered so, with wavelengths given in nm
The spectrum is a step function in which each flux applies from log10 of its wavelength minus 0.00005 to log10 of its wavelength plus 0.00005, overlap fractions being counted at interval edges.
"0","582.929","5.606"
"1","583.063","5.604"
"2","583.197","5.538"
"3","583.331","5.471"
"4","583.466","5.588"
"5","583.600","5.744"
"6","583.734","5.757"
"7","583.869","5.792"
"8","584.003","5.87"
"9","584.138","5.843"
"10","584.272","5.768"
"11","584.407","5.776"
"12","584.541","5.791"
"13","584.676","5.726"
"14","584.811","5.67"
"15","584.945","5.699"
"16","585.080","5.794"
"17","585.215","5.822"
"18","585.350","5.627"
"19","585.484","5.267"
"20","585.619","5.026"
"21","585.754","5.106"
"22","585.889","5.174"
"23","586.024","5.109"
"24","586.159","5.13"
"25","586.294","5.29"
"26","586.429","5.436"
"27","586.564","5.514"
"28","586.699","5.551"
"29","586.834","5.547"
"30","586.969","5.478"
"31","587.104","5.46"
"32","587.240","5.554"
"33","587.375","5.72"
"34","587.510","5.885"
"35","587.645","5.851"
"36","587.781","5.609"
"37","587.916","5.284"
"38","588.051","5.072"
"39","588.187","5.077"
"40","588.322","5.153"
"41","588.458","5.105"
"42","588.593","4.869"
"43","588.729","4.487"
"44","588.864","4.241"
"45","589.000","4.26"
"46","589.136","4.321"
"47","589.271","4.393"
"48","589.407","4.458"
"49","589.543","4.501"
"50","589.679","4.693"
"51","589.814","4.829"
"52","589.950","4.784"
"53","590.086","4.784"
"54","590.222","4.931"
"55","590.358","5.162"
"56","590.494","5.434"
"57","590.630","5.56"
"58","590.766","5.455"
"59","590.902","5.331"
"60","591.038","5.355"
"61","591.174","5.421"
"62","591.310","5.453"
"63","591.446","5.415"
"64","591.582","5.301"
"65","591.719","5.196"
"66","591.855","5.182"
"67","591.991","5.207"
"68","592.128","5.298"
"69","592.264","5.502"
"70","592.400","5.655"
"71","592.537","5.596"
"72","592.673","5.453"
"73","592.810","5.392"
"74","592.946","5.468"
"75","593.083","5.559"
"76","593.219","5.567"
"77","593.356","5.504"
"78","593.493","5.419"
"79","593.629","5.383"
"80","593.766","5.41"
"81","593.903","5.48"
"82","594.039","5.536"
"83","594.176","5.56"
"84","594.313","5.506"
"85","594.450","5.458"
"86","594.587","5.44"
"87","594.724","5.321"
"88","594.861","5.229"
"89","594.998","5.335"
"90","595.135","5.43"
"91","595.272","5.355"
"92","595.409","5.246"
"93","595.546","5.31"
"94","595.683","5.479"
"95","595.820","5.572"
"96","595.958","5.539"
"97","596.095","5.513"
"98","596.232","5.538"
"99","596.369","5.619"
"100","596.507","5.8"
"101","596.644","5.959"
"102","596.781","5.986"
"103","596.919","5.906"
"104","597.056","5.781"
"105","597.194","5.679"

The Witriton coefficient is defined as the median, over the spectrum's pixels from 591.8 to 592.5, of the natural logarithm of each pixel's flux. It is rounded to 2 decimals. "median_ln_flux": 1.67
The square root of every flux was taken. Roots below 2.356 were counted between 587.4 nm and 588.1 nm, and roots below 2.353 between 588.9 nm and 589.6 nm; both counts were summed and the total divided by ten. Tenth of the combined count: 0.70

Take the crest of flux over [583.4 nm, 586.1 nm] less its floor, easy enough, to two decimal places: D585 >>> 0.84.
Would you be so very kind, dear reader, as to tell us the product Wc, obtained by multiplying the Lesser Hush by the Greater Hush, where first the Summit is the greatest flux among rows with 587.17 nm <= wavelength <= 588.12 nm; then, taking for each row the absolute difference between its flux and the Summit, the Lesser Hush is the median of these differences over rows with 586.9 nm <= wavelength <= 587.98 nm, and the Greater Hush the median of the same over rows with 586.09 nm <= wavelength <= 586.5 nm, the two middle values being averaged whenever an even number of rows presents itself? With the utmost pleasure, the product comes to 0.18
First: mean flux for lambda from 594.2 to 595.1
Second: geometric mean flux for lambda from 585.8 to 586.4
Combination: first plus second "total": 10.6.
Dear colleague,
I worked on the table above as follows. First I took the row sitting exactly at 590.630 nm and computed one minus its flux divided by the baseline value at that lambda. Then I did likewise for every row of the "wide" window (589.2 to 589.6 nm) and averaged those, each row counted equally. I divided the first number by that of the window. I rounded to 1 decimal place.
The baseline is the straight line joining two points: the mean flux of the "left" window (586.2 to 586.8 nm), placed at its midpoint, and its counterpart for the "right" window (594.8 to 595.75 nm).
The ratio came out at -0.2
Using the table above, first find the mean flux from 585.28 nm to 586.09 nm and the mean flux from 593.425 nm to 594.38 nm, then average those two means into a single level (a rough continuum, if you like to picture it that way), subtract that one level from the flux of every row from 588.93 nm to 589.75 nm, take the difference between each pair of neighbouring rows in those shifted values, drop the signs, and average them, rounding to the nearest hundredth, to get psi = 0.09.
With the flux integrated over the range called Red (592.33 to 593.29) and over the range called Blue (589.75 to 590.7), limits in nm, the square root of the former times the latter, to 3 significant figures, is 5.05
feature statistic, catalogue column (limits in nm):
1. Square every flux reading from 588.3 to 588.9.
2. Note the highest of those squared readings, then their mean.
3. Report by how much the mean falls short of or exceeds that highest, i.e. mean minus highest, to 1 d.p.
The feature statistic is -3.7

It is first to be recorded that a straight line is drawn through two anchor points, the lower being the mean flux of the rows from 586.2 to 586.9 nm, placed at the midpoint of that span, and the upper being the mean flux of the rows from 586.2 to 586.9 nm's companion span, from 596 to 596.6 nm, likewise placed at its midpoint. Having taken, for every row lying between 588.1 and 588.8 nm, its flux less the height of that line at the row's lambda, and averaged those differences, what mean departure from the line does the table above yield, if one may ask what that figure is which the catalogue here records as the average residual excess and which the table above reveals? -0.6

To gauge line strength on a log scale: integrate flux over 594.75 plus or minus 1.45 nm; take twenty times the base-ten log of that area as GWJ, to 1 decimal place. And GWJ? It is 23.9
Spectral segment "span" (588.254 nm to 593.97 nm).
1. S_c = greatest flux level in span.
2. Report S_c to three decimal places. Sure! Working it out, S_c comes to 5.655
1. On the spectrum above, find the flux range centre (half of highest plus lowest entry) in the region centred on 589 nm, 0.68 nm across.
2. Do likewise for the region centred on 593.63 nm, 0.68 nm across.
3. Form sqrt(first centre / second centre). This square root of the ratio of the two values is 0.90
